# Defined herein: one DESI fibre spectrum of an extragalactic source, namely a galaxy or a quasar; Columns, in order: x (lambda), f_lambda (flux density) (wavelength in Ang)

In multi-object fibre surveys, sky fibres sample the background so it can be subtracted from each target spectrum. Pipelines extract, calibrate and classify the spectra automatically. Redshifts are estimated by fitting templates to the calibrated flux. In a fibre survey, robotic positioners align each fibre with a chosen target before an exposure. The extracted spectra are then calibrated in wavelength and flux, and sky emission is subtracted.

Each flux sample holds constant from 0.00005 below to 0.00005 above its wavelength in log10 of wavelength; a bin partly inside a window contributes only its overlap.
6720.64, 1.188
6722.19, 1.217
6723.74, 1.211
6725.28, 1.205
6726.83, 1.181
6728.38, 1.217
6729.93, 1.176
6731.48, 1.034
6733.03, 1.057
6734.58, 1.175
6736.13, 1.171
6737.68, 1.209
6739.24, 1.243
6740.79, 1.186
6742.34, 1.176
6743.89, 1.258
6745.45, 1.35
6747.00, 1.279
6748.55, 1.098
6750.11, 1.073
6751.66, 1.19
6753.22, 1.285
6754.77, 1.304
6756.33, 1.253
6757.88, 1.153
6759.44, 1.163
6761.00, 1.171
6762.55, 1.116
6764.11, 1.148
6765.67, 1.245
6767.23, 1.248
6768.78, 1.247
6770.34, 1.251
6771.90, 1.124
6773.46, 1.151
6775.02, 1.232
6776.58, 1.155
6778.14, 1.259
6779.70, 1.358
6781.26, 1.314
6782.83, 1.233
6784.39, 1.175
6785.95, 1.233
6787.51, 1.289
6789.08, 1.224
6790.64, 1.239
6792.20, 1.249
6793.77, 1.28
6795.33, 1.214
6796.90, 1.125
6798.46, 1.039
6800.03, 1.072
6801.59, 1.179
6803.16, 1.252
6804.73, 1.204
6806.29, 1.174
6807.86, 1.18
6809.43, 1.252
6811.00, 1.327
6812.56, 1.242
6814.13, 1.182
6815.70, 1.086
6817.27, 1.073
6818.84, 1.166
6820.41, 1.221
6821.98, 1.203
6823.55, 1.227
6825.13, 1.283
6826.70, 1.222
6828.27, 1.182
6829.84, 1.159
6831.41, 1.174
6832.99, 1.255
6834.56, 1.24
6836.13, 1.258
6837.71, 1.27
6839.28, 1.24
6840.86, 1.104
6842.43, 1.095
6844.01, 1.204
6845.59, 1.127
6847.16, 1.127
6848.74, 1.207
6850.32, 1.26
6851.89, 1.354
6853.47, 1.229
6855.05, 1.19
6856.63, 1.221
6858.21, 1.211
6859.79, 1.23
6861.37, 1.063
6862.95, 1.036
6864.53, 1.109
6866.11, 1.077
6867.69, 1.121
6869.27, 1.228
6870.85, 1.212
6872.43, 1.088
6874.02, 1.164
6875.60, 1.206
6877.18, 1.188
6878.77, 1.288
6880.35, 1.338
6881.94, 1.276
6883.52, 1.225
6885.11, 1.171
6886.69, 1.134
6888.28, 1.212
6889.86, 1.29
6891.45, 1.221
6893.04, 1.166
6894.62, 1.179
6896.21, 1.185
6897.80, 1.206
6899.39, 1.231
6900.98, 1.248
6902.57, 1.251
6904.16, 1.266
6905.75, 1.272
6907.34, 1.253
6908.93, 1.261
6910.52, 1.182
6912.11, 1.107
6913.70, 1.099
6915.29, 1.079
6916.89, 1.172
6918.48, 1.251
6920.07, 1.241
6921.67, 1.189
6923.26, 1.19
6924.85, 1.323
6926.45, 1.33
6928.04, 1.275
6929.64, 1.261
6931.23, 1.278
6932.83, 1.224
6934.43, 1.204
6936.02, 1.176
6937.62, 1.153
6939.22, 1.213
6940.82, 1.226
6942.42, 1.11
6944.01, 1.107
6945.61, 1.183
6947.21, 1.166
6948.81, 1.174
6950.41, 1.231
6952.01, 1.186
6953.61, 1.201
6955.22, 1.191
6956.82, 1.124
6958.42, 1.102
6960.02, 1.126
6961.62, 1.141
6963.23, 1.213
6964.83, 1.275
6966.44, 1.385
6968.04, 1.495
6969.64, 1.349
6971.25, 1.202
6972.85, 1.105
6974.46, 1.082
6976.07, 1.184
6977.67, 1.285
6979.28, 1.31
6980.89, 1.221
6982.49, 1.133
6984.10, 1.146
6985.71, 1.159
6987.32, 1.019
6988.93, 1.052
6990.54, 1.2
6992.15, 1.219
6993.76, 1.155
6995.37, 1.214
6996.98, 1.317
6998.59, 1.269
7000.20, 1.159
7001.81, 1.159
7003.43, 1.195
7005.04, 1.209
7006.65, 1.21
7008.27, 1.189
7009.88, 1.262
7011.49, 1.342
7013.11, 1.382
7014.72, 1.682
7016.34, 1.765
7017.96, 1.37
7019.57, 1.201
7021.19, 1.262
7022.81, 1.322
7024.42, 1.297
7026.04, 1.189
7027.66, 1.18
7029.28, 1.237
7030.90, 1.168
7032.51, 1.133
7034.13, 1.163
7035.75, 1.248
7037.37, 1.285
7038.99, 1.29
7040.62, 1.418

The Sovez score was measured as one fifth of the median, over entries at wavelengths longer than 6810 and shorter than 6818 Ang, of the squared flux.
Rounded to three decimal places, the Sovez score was 0.279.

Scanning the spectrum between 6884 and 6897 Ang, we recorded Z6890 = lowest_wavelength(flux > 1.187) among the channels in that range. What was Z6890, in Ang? 6888.28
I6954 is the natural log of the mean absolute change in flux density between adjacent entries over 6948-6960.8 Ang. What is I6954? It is -3.37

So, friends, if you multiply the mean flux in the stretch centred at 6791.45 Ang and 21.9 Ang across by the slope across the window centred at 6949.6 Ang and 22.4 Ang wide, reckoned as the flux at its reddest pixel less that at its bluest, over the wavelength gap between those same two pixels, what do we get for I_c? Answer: -0.0050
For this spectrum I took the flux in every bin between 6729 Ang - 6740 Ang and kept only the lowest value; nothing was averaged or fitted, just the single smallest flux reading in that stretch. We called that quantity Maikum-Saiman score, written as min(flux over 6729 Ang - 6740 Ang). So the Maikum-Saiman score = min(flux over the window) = 1.034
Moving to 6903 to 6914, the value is 1.099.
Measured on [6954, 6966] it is 1.102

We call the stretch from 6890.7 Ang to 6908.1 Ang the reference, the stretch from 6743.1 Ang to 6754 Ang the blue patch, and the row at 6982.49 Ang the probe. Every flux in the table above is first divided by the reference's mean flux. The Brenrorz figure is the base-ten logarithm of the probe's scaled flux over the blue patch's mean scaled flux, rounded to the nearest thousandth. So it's -0.032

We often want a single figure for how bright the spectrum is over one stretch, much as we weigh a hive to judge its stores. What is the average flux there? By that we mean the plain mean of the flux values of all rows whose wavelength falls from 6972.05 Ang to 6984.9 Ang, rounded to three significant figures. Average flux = 1.18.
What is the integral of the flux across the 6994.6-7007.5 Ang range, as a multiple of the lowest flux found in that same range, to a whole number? 14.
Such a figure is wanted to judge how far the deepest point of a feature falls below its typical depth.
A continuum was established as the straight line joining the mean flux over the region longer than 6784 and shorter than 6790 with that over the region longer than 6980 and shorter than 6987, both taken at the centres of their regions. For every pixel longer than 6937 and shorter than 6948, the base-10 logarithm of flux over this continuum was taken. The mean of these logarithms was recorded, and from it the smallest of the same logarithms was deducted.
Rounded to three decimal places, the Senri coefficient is 0.022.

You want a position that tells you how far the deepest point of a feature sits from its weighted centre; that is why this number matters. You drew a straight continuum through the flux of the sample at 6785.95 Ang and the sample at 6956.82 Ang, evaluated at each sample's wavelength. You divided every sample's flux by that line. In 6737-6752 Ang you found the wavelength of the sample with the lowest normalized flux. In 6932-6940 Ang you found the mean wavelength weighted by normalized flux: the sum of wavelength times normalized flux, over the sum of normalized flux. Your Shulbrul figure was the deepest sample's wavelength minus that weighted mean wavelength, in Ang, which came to -185.9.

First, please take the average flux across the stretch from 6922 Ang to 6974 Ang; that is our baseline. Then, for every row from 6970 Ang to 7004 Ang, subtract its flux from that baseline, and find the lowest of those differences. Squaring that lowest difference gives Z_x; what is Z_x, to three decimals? 0.010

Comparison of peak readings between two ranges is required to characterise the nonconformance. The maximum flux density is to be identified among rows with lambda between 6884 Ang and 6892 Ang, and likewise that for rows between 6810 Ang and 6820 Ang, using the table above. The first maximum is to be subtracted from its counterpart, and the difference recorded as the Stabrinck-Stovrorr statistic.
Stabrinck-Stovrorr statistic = 0.037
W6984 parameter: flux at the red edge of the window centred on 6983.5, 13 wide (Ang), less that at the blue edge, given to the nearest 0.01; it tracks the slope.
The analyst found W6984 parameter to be -0.23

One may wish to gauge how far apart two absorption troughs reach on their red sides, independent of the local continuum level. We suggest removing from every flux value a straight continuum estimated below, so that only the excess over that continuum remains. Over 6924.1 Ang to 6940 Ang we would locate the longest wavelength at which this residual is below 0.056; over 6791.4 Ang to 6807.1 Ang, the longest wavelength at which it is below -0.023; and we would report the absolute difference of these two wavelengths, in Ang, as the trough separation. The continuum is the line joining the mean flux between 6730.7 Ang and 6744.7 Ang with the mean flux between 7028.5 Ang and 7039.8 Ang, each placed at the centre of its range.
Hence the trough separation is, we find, 139.2 Ang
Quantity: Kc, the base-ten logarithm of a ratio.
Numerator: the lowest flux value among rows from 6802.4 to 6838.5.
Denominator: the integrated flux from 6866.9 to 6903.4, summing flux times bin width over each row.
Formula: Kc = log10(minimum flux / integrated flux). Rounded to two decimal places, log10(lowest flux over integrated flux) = -1.61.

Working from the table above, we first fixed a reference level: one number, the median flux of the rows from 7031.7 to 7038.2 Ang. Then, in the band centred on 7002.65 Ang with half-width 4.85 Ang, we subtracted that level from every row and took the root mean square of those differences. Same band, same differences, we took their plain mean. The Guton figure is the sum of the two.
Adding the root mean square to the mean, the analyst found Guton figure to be 0.032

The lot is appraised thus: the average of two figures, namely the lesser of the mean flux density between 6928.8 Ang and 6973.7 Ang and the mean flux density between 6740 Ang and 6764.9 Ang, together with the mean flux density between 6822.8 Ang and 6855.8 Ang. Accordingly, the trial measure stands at 1.21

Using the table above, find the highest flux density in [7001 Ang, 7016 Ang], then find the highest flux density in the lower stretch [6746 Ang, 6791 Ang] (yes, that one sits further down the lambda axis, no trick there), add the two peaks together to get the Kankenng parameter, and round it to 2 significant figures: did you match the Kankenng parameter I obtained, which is 3.0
